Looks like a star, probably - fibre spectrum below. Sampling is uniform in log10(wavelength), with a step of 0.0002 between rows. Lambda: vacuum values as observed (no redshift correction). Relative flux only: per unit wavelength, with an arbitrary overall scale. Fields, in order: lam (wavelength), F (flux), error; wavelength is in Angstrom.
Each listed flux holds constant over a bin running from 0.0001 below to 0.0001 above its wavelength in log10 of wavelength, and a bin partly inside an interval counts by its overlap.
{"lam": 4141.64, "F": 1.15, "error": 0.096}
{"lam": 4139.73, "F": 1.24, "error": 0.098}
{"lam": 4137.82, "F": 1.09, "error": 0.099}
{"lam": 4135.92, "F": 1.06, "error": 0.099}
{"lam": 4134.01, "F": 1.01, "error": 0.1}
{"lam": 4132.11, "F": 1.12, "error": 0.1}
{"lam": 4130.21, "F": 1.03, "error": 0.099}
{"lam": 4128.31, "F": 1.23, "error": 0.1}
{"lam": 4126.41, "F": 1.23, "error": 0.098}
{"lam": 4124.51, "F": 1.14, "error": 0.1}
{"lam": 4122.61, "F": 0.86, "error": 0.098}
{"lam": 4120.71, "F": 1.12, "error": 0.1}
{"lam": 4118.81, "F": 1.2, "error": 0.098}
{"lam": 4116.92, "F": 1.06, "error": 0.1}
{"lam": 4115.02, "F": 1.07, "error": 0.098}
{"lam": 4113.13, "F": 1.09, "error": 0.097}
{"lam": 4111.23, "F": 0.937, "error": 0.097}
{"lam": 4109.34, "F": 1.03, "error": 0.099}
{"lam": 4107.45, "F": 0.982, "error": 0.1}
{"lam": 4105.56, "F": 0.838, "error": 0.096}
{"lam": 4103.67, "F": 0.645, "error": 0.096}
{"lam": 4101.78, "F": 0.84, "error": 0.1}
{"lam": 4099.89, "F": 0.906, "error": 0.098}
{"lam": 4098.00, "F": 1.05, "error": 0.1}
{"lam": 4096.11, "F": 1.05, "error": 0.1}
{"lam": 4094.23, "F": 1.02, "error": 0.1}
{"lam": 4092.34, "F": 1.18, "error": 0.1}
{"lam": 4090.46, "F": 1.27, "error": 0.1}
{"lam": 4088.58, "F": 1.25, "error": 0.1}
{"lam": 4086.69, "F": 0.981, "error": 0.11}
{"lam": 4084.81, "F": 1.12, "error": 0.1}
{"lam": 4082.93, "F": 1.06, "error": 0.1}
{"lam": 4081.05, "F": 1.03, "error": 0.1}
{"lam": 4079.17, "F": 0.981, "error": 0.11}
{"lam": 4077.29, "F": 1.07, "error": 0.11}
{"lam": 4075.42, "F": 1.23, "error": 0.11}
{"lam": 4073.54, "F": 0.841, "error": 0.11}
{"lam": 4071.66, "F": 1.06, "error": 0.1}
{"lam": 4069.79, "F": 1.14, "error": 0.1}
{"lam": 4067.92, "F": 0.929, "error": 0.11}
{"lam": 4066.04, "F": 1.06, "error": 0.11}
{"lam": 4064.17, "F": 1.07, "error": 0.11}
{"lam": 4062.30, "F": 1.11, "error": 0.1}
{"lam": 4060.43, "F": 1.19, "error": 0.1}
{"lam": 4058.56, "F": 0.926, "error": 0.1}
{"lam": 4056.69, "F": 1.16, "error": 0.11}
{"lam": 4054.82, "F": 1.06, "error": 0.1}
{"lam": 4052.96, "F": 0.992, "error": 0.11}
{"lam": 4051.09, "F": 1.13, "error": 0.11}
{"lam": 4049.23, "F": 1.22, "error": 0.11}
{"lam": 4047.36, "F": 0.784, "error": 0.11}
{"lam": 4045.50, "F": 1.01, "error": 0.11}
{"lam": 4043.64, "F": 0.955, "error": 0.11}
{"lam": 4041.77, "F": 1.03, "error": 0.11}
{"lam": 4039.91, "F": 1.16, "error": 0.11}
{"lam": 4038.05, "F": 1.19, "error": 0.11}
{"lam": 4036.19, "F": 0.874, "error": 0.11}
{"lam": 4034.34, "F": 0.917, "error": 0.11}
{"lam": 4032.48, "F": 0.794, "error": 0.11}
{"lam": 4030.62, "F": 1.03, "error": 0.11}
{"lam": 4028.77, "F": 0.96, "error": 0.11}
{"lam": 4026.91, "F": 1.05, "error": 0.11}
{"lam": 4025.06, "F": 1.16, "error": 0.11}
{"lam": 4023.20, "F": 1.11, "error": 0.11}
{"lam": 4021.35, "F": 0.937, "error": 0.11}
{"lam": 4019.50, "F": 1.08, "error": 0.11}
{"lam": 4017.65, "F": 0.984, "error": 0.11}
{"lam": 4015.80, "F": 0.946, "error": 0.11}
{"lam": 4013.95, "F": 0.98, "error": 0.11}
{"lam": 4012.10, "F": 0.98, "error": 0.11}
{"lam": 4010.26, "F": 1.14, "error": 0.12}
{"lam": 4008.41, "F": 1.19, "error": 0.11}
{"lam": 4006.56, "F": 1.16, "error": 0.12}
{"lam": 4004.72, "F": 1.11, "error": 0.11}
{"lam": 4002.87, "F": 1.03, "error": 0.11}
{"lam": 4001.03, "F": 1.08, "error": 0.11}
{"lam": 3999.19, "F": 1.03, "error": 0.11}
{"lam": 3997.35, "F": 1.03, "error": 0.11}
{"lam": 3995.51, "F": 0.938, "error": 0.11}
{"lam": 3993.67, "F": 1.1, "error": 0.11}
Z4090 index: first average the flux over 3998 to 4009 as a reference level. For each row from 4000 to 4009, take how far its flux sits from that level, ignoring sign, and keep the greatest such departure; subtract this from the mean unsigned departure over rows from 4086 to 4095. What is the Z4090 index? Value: 0.03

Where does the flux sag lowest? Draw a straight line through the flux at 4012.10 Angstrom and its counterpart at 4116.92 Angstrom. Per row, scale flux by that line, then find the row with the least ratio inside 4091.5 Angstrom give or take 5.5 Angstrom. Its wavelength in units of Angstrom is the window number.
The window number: 4086.69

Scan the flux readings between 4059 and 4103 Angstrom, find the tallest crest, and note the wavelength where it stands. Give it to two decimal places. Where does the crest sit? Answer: 4090.46 Angstrom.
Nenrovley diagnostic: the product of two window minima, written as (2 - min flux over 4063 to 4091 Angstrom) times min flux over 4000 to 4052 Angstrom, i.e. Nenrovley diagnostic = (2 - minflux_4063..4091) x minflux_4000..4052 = 0.91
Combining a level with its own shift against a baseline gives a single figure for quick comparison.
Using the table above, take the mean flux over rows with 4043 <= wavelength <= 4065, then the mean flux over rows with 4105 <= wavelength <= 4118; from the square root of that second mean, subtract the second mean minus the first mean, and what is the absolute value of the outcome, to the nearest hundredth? 1.05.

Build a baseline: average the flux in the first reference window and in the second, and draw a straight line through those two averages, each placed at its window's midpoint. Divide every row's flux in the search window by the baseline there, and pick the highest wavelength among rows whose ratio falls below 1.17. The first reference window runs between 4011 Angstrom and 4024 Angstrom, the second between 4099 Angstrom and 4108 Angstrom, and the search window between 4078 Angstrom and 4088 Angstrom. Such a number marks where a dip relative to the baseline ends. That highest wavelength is 4086.69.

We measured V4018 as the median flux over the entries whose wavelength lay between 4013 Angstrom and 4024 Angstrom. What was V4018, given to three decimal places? 0.982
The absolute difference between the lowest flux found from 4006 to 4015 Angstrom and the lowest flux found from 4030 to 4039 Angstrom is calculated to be 0.19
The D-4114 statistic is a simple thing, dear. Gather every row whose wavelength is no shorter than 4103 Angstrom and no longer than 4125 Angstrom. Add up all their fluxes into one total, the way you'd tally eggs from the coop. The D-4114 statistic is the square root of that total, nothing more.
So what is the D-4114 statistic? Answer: 3.46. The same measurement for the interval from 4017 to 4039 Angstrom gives 3.48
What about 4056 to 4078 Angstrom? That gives 3.58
